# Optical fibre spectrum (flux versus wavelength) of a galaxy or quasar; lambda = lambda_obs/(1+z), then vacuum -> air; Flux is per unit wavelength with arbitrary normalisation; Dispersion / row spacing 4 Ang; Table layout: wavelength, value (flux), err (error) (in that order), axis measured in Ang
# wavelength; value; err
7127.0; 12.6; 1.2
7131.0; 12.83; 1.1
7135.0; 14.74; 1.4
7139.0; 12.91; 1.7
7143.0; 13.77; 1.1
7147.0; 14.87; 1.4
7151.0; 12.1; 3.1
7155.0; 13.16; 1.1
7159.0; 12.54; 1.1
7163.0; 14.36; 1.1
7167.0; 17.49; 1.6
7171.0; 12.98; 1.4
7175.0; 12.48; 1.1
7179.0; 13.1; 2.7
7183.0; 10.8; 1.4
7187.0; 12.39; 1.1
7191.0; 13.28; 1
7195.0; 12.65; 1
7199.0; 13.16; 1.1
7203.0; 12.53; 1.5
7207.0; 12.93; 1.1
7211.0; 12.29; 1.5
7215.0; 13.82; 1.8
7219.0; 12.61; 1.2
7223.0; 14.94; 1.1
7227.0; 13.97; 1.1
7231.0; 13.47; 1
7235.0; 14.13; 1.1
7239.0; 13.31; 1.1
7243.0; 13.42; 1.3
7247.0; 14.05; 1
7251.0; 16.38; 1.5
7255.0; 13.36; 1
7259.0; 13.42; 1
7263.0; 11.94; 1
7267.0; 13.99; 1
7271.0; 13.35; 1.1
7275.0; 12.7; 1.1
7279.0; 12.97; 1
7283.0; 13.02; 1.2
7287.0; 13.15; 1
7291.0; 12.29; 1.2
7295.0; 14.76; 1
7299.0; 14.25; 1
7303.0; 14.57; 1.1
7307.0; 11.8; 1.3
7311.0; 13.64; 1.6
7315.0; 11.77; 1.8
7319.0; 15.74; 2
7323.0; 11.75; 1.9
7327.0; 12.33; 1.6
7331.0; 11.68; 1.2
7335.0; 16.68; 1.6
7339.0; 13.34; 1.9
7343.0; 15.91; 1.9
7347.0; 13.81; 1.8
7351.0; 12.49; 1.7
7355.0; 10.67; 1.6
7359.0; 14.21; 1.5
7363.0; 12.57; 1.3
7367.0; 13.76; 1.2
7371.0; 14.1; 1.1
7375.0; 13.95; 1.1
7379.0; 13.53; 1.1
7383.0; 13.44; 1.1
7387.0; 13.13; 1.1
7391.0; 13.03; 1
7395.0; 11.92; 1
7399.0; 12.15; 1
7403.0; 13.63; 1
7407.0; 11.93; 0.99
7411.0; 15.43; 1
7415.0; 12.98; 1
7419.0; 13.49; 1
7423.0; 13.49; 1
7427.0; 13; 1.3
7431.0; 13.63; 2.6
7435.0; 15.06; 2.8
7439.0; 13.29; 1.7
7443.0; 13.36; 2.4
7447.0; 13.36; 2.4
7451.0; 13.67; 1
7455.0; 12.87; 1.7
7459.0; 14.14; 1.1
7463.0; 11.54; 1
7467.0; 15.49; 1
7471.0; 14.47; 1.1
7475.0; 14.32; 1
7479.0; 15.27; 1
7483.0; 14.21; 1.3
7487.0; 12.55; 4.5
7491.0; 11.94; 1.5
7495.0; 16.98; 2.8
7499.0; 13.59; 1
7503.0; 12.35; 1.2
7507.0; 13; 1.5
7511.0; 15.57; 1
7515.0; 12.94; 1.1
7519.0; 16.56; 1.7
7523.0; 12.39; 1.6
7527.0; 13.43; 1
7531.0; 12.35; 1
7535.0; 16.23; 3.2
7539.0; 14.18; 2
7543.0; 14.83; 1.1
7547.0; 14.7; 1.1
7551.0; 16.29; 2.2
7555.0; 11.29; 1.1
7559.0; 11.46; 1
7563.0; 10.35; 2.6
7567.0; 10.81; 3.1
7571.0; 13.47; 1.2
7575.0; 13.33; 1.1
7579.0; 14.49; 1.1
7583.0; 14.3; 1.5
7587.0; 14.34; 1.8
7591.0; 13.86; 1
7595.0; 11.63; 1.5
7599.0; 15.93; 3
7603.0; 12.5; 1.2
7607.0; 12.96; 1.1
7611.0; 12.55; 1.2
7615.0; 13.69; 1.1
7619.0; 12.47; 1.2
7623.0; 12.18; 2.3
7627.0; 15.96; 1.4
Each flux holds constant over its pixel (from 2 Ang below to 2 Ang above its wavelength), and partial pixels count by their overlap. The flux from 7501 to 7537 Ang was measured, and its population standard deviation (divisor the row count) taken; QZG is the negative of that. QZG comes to -1.6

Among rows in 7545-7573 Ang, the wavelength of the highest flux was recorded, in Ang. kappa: 7551.0 Ang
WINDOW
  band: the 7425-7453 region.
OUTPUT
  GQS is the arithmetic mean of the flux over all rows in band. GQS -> 13.6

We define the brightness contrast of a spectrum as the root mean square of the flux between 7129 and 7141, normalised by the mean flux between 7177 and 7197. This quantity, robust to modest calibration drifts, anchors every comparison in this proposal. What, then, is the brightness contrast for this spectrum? 1.09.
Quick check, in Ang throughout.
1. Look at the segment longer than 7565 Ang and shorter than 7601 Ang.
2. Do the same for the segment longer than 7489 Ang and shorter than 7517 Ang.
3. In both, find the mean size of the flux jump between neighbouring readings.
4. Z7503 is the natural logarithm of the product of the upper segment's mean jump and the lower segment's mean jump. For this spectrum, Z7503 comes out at 1.3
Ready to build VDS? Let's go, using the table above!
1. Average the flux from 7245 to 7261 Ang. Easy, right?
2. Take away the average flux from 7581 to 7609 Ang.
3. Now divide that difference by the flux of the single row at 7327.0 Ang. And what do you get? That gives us 0.053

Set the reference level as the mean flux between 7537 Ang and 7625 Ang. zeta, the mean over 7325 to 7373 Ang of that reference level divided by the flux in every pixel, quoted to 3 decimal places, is 0.999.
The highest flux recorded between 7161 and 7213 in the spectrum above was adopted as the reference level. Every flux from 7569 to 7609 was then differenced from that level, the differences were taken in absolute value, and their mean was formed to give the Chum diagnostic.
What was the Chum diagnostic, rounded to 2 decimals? 3.81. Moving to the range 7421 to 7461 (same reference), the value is 3.90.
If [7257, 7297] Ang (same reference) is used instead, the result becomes 4.33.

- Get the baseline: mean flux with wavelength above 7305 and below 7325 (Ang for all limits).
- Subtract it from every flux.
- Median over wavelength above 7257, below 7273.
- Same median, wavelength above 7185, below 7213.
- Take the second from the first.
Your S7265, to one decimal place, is 0.7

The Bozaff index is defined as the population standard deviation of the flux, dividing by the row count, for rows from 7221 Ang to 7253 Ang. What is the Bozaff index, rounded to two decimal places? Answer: 0.96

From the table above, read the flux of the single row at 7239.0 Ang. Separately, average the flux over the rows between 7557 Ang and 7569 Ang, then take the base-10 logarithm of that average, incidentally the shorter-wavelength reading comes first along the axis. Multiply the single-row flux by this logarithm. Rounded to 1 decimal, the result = 13.8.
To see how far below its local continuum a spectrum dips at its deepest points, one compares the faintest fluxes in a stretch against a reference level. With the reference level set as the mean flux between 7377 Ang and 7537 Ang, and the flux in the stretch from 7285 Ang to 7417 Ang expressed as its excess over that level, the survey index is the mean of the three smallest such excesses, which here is -2.28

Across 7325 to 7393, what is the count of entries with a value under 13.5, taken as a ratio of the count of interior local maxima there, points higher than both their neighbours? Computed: 2.25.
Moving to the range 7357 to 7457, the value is 3.00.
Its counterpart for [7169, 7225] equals 2.40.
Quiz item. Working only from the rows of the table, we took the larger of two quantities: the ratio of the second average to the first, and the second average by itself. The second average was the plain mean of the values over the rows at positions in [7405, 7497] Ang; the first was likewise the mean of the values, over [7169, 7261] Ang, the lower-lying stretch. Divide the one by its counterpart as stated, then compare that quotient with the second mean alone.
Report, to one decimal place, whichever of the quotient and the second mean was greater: 13.8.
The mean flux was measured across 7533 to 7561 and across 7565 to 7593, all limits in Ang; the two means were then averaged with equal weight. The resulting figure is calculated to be 13.8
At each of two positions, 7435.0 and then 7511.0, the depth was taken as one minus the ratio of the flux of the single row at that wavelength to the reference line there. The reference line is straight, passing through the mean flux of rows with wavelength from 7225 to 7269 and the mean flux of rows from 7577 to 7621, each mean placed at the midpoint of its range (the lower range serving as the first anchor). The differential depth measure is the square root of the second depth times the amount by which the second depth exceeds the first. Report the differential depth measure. 0.08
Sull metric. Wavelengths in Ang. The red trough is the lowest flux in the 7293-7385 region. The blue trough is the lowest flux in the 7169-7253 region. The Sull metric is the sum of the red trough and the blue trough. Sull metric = 21.5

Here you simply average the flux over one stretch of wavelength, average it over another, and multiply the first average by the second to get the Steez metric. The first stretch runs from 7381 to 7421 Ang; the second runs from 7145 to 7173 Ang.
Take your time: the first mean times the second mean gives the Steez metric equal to 183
